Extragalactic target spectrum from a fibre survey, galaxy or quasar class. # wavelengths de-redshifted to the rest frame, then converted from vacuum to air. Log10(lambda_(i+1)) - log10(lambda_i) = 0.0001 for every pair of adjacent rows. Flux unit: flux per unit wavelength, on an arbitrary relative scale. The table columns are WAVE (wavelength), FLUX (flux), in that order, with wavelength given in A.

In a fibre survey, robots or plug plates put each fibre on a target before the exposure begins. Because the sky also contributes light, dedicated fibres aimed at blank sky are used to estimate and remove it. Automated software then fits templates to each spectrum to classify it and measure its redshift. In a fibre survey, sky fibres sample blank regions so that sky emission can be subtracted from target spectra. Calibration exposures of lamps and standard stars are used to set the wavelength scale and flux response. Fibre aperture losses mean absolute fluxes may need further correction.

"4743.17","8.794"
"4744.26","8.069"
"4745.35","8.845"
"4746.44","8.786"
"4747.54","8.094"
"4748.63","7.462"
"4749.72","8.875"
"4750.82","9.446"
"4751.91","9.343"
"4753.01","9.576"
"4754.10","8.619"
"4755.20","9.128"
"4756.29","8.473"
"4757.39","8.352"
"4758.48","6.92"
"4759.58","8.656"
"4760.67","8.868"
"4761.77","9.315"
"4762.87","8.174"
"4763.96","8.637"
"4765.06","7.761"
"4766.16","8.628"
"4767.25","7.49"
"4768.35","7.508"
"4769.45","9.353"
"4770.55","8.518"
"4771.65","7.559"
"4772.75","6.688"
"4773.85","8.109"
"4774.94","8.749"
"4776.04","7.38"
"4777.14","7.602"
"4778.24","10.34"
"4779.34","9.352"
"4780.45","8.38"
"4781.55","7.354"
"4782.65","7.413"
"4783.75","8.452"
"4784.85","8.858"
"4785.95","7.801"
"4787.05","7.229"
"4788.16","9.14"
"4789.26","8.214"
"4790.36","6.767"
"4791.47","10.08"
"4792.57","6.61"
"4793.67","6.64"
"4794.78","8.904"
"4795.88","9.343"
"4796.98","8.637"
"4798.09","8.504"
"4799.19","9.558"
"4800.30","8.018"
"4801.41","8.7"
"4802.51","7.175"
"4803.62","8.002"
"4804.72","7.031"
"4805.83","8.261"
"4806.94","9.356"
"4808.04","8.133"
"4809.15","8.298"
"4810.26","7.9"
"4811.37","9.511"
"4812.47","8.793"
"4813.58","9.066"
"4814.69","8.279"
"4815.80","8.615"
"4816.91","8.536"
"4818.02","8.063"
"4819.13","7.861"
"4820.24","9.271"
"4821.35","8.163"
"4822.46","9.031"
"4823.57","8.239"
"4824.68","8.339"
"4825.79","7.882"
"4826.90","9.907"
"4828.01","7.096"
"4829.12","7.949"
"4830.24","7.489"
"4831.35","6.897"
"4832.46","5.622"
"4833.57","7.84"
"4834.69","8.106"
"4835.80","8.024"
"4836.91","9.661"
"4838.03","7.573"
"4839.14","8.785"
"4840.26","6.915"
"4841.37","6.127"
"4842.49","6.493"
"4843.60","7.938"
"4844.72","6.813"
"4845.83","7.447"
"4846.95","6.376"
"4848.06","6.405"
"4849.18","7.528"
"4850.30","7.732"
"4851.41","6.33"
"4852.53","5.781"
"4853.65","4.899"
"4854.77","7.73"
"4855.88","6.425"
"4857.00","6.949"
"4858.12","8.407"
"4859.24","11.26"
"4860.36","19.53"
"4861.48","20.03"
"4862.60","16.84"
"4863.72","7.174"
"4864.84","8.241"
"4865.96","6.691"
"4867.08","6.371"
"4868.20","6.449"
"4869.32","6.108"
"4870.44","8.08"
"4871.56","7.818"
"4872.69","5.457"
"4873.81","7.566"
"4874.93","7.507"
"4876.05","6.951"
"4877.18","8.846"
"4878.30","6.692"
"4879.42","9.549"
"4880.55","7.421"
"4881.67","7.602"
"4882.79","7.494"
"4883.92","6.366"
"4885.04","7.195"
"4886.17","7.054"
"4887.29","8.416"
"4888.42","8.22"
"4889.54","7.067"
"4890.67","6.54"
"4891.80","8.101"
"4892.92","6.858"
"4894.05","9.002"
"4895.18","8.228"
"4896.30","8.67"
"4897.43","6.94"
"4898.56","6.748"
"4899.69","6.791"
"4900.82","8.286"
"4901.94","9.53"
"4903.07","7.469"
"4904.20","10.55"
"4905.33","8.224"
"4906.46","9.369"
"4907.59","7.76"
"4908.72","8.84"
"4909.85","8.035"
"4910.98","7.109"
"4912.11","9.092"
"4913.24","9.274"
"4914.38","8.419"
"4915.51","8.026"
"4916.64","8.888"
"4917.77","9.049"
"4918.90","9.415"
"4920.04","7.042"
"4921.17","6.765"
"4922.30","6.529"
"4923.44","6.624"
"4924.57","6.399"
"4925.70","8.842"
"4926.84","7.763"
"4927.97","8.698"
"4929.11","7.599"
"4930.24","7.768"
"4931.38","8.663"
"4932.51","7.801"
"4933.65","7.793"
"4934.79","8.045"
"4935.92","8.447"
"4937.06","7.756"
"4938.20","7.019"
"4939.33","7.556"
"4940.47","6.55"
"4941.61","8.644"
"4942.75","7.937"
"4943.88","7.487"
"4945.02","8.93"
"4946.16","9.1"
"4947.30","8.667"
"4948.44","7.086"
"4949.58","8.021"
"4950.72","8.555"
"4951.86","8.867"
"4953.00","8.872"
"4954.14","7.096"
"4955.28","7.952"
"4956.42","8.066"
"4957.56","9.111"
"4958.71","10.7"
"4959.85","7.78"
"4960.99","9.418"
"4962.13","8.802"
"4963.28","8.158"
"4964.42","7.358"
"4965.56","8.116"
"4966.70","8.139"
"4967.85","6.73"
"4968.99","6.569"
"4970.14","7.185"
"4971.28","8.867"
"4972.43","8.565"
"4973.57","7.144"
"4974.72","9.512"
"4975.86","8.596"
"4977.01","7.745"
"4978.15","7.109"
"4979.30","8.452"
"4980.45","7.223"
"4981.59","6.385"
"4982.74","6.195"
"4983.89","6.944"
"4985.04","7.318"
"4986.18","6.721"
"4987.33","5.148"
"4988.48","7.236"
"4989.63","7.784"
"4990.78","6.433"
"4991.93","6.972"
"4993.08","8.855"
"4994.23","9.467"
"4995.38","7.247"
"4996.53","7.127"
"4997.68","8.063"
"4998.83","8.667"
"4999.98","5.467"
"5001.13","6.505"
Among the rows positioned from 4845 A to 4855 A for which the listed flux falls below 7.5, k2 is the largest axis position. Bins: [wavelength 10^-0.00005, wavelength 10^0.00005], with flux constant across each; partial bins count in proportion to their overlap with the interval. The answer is 4853.65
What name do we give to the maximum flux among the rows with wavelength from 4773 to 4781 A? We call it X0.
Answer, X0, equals 10.34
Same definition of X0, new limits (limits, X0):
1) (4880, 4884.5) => 7.602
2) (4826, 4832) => 9.907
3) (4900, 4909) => 10.55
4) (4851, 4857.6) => 7.73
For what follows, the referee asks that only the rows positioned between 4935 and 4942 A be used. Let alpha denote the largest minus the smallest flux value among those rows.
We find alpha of 2.1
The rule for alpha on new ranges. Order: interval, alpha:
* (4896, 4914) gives 3.8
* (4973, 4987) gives 3.3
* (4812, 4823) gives 1.4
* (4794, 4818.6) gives 2.5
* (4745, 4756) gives 2.1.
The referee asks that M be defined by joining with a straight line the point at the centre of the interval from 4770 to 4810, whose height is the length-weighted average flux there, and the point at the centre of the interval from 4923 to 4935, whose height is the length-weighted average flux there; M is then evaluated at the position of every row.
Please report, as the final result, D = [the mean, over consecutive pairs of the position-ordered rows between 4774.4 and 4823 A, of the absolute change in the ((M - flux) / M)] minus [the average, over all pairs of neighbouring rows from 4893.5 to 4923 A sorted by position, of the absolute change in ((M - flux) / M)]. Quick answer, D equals -0.01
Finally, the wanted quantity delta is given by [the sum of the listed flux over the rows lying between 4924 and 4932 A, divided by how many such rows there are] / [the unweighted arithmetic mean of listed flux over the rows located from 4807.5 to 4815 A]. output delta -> 0.93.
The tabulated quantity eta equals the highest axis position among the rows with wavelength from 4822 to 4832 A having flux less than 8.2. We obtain 4831.35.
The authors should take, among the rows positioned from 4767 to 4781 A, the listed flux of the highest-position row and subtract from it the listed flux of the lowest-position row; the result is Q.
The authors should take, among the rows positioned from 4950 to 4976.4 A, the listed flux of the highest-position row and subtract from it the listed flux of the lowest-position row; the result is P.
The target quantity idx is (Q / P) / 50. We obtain 0.434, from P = 0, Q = 0.9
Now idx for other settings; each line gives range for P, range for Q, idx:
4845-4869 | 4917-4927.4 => 0.026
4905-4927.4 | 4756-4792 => -0.070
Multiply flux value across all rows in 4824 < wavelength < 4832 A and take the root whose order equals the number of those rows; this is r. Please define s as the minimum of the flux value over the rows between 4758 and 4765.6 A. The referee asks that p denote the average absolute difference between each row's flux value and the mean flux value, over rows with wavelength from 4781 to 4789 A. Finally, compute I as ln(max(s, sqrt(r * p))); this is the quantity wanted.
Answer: 1.93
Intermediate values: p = 0.67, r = 7.9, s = 6.92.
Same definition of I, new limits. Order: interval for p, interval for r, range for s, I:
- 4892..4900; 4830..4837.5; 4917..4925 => 1.86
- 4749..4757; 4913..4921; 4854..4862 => 1.86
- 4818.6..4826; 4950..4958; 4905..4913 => 1.96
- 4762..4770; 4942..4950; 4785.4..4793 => 1.89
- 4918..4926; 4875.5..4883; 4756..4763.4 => 1.93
